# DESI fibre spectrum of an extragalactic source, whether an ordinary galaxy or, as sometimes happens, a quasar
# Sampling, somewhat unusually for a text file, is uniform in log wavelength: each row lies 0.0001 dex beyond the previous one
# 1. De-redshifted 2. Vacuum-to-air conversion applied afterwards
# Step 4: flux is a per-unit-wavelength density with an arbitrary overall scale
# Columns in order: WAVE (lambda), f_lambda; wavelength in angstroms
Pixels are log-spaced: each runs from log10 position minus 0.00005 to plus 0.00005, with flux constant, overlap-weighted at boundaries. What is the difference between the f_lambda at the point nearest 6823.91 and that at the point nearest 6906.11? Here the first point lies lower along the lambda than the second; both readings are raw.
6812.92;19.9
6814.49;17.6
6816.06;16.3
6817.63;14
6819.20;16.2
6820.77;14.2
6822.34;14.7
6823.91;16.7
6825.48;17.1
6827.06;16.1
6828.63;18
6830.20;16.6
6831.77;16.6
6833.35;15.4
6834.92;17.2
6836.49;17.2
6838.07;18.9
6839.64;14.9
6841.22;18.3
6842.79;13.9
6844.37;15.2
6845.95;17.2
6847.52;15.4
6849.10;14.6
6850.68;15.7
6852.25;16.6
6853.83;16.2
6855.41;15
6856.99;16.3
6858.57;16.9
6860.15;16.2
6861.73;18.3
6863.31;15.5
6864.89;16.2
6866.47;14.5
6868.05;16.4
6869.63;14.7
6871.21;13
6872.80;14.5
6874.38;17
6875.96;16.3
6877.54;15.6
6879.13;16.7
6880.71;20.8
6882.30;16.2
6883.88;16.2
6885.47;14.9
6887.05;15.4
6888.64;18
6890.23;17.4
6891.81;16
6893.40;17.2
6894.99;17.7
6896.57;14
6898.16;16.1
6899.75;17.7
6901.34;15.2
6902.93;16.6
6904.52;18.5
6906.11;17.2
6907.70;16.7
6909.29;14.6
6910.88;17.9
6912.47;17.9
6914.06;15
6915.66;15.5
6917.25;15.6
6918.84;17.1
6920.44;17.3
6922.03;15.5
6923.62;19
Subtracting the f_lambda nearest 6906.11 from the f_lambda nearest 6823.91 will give -0.5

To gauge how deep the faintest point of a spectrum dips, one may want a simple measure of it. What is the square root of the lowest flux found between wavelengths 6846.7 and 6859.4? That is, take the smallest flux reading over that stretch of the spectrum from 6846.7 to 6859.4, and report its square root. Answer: 3.82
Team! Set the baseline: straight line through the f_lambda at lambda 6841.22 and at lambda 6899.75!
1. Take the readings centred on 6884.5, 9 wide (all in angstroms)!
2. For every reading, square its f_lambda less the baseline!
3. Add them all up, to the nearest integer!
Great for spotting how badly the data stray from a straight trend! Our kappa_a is 29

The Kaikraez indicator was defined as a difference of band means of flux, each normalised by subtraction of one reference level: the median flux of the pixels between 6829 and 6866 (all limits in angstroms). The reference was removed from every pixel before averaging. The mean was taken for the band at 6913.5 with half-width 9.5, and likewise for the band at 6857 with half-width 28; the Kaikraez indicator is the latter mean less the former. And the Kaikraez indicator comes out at -0.4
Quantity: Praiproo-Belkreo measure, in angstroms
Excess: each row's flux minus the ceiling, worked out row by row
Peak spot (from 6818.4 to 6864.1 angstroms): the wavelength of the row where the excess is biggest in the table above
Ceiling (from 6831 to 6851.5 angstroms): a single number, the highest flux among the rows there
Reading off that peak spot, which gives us 6838.07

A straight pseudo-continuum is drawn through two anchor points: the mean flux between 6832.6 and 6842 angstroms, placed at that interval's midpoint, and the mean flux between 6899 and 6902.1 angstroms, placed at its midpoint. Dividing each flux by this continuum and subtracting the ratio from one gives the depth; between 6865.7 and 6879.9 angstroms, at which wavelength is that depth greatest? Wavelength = 6871.21 angstroms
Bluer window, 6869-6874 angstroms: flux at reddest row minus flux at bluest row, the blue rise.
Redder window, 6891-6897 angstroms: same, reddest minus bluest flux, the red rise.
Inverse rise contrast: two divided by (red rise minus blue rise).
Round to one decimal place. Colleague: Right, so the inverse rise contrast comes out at -1.1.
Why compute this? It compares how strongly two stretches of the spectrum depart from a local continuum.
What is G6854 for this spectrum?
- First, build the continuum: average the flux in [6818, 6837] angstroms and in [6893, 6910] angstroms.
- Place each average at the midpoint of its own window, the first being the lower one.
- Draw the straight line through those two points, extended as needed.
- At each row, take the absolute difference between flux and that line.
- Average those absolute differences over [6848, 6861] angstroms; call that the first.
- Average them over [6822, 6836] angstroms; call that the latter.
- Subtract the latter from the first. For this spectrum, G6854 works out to -0.1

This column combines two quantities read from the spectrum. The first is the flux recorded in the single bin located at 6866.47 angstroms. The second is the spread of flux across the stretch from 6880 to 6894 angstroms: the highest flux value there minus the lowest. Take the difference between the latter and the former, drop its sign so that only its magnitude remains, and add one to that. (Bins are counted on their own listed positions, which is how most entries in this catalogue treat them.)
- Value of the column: 9.6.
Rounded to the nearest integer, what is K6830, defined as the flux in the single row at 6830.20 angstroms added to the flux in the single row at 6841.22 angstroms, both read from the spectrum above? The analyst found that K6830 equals 35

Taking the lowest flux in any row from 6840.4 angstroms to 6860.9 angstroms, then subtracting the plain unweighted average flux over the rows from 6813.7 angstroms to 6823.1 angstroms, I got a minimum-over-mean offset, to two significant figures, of -1.6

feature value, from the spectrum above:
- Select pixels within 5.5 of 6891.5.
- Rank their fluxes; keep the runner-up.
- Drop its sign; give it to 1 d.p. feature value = 17.7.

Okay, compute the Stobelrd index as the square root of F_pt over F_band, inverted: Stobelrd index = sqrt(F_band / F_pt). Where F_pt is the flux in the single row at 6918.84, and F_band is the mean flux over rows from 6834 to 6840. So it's 1.00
